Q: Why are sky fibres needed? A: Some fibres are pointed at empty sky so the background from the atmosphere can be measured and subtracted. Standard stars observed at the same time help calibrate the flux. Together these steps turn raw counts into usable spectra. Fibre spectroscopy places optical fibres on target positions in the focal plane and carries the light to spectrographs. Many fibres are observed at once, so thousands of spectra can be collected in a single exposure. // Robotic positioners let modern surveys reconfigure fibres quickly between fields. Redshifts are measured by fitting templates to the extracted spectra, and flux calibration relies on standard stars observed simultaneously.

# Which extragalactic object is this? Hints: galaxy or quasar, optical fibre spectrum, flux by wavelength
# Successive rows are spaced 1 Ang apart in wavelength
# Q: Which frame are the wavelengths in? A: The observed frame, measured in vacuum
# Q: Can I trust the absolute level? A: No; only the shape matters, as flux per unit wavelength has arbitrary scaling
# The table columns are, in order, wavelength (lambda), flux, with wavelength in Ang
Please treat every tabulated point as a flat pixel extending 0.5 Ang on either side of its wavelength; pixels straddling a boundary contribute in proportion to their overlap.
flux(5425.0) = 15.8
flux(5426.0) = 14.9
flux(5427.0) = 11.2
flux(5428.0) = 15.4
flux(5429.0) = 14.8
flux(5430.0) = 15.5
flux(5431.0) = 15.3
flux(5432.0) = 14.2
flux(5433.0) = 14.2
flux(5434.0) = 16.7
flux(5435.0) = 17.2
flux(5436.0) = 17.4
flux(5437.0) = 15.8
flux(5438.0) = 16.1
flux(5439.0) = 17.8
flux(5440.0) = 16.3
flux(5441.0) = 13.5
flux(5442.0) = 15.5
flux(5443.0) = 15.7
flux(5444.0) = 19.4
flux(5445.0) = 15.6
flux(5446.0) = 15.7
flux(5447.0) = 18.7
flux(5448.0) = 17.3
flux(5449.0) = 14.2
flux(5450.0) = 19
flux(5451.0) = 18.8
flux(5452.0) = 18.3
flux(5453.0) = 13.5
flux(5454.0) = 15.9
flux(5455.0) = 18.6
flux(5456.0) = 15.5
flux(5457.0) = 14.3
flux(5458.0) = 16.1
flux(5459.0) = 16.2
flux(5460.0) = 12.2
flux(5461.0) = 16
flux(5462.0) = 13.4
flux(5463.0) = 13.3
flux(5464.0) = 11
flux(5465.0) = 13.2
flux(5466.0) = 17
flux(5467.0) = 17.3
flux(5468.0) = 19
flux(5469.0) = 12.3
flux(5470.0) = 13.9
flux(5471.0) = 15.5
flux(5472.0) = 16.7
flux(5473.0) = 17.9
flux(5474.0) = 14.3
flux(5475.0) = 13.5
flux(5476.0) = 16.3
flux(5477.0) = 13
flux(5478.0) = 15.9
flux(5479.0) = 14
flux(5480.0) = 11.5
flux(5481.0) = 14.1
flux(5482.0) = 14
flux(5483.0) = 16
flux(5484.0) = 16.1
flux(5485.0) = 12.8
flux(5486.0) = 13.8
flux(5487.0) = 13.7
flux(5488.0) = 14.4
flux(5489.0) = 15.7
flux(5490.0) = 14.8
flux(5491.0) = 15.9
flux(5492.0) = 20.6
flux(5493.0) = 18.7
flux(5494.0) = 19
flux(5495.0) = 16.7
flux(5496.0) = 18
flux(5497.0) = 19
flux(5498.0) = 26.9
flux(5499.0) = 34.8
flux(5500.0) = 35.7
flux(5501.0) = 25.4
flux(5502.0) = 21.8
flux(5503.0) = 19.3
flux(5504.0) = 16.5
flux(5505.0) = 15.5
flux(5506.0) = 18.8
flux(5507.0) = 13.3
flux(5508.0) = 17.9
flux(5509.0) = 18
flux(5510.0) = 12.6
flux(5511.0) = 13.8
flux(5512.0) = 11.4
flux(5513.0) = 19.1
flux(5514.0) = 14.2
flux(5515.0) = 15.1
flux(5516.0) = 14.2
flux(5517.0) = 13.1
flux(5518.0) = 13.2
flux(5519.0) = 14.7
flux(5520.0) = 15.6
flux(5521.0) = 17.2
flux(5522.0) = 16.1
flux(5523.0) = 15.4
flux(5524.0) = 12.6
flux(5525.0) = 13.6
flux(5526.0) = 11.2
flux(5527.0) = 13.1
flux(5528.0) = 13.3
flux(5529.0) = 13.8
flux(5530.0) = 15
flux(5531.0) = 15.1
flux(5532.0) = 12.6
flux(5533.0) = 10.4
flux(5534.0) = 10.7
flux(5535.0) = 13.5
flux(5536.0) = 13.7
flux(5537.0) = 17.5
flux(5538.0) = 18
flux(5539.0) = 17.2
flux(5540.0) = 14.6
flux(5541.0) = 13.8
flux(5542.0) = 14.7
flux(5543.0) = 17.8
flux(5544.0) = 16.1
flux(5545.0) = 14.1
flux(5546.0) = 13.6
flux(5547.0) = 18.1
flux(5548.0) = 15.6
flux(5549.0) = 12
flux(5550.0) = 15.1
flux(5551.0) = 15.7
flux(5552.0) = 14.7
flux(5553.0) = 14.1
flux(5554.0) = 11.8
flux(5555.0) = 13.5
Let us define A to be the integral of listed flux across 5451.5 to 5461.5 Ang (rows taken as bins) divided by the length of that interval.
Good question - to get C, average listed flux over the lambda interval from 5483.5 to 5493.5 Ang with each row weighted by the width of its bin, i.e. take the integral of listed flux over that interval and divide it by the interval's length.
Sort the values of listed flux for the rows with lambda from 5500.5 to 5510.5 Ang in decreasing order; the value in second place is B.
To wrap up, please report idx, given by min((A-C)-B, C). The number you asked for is -22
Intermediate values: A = 16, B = 21.8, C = 16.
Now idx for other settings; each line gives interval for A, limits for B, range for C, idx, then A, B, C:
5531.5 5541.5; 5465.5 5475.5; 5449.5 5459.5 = -20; 14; 17.9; 17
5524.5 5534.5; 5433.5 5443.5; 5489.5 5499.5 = -25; 13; 17.4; 20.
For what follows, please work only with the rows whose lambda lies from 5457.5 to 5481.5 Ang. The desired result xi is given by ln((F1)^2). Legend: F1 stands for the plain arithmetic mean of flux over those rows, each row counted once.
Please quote 5.4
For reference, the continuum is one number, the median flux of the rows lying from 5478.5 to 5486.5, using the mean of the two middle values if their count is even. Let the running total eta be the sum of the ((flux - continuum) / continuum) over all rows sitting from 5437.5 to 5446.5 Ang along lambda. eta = 1.4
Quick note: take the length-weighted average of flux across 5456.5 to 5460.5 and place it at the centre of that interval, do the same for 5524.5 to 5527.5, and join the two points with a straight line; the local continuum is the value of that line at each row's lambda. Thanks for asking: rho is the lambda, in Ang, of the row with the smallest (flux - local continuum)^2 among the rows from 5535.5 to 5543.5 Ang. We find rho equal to 5536.0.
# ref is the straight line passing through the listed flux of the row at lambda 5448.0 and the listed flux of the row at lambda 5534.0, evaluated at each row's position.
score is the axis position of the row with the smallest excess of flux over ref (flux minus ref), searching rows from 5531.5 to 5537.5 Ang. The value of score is 5533.0 Ang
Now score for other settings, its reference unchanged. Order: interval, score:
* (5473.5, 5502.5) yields 5480.0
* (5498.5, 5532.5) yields 5512.0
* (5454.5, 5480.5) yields 5464.0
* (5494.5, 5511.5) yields 5510.0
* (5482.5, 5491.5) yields 5485.0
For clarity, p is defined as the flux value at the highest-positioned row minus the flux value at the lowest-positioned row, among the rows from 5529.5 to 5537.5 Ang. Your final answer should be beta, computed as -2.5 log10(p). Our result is -1.0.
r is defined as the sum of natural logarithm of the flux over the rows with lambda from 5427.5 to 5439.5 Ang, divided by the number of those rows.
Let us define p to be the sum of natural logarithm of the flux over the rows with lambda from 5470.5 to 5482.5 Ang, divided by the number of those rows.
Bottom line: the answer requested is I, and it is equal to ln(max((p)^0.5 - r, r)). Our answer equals 1.02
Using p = 2.68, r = 2.76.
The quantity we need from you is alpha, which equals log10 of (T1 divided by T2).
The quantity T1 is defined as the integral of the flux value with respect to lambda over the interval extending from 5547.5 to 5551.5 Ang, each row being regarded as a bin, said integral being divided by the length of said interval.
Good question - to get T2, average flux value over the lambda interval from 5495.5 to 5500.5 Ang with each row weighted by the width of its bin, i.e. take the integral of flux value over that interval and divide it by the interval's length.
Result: -0.27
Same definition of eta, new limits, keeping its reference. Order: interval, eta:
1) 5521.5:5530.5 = -0.1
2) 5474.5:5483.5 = 0.2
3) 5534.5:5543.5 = 1.1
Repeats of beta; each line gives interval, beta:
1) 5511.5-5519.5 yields -1.3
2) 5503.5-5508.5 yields -0.4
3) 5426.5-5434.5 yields -1.9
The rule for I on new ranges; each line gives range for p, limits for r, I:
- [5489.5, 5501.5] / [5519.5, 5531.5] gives 0.98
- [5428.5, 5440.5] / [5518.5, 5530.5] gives 0.98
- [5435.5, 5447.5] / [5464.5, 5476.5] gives 1.01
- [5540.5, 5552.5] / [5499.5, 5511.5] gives 1.07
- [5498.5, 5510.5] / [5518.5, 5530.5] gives 0.98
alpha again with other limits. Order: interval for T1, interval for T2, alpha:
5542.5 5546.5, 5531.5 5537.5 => 0.07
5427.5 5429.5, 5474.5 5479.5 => 0.02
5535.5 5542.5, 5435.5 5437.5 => -0.03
